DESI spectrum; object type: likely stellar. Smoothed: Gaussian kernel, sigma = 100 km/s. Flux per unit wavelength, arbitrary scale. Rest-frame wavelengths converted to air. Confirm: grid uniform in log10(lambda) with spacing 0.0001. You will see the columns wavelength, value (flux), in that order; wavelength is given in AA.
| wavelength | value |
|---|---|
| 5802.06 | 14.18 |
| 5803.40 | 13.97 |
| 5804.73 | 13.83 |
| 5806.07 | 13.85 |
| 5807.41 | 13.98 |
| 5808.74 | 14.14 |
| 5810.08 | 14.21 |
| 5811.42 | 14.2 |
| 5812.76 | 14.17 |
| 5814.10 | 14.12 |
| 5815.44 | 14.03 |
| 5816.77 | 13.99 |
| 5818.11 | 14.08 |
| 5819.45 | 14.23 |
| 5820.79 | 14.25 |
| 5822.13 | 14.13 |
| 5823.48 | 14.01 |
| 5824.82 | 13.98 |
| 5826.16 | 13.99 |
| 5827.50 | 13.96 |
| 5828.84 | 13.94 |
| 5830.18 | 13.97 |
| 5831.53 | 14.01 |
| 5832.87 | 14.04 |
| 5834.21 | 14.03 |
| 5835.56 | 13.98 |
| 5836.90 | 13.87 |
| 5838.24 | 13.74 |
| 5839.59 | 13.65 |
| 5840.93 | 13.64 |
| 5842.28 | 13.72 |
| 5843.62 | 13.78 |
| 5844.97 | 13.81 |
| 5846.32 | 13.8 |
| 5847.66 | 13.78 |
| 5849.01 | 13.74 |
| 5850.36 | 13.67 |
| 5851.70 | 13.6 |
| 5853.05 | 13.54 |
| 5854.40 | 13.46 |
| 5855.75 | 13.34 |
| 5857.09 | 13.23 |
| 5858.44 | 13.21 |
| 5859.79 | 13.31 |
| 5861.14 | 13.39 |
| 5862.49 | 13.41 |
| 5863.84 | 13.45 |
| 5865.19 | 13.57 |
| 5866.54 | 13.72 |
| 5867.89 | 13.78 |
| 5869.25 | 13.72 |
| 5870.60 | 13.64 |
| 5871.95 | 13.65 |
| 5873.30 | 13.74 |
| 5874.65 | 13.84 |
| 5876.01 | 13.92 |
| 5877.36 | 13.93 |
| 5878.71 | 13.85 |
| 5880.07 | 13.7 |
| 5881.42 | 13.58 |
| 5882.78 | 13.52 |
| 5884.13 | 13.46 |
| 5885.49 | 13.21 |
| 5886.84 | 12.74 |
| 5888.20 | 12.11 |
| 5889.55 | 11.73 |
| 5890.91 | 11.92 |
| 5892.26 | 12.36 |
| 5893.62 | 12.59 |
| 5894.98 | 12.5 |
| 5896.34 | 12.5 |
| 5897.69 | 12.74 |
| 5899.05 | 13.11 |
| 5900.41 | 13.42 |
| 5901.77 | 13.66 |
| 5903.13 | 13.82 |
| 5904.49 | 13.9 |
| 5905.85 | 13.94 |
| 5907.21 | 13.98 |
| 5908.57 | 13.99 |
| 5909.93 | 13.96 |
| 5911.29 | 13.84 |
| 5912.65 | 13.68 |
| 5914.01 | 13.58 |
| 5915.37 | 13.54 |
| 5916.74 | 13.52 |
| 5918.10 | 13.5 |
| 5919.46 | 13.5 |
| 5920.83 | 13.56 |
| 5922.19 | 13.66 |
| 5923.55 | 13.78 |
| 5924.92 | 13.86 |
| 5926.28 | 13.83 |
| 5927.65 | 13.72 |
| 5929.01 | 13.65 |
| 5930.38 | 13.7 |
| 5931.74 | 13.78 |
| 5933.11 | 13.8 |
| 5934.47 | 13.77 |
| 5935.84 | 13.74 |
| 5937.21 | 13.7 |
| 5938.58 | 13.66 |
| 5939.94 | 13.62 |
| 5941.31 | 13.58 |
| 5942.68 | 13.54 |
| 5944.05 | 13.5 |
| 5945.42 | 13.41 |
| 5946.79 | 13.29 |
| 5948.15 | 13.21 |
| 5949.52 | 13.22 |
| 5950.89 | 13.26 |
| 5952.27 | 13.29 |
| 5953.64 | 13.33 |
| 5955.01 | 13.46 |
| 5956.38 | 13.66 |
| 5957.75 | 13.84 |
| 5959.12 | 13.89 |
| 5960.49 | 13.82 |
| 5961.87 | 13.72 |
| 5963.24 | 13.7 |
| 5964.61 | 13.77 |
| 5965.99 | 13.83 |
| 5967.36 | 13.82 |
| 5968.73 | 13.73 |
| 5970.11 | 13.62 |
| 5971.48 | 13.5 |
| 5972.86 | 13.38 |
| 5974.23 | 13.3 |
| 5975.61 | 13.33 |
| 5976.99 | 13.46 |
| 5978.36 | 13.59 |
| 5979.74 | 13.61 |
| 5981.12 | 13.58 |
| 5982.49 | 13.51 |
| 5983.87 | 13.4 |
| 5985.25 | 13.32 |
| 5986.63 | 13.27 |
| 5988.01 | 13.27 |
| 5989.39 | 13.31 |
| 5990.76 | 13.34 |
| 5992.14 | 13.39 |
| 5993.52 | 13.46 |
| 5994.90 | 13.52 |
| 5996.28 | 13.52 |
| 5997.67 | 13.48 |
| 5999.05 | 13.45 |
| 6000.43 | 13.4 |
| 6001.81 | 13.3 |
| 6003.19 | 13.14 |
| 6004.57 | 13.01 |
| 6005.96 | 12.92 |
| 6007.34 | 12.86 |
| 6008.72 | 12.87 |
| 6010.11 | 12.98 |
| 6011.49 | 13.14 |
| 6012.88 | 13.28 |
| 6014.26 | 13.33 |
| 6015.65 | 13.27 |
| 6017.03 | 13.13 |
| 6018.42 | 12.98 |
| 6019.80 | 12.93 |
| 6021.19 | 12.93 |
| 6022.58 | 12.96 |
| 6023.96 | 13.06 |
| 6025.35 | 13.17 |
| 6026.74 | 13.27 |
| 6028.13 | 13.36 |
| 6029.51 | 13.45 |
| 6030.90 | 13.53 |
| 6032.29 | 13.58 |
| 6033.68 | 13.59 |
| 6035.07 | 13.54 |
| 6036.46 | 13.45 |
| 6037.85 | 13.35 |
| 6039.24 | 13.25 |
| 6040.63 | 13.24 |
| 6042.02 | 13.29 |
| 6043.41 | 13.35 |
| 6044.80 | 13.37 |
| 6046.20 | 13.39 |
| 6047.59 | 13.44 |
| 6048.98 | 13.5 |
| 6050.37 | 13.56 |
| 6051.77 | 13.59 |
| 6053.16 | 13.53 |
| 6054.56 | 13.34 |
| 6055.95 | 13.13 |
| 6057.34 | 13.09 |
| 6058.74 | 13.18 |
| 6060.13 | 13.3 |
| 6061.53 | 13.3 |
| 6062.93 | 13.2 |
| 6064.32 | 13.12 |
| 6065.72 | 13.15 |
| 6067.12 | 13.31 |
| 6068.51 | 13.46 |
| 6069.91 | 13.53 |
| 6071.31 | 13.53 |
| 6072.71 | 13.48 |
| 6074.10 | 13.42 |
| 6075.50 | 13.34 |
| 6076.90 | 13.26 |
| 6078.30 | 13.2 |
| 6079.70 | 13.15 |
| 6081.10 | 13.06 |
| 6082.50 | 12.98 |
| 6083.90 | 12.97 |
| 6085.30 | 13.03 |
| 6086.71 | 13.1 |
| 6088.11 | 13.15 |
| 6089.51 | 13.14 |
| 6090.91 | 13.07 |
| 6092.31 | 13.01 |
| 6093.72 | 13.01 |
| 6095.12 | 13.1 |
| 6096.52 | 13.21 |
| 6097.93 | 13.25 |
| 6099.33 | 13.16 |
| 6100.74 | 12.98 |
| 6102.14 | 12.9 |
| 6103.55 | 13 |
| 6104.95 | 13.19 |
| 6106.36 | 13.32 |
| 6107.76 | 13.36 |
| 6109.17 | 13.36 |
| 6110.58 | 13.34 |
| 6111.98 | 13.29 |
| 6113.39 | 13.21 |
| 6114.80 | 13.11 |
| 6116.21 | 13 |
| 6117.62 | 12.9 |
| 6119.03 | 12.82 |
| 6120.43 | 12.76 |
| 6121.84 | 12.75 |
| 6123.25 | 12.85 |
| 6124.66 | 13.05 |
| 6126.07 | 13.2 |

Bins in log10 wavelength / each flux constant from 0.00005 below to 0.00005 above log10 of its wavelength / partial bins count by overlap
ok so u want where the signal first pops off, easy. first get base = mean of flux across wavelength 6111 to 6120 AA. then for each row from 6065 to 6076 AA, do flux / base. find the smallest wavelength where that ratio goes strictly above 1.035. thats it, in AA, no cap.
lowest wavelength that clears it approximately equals 6069.91 AA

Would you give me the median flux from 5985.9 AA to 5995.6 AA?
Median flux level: 13.3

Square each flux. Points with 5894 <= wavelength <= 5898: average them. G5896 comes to 158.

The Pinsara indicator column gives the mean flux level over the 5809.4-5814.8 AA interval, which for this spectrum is 14.2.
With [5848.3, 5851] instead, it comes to 13.7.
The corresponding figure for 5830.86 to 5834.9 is 14.0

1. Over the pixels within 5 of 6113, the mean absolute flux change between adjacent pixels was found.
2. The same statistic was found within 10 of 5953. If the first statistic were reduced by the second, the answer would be -0.011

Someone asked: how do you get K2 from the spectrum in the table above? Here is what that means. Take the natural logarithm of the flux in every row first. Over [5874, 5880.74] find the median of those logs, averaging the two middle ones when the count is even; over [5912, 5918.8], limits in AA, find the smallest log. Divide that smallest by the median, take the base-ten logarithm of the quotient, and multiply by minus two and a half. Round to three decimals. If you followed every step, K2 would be 0.011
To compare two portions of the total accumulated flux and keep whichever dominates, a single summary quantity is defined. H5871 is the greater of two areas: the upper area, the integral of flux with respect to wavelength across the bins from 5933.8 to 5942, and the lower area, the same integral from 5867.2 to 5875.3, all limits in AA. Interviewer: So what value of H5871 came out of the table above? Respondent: 112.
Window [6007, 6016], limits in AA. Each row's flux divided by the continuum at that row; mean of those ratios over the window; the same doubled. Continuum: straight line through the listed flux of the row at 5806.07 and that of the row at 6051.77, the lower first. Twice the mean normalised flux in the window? 1.922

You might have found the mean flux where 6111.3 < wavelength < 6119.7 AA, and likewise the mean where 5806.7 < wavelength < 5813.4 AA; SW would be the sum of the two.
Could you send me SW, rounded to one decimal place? 27.2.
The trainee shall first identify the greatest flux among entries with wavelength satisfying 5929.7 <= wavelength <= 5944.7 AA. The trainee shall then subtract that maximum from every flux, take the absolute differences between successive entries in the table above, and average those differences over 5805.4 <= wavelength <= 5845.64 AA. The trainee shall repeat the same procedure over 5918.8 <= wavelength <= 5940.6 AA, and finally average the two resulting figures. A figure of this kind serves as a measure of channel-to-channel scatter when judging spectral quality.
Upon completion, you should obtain 0.062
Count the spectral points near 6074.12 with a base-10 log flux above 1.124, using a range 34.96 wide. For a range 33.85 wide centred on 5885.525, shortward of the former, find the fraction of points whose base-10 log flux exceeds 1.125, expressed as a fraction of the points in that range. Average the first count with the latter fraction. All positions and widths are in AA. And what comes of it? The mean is 3.8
